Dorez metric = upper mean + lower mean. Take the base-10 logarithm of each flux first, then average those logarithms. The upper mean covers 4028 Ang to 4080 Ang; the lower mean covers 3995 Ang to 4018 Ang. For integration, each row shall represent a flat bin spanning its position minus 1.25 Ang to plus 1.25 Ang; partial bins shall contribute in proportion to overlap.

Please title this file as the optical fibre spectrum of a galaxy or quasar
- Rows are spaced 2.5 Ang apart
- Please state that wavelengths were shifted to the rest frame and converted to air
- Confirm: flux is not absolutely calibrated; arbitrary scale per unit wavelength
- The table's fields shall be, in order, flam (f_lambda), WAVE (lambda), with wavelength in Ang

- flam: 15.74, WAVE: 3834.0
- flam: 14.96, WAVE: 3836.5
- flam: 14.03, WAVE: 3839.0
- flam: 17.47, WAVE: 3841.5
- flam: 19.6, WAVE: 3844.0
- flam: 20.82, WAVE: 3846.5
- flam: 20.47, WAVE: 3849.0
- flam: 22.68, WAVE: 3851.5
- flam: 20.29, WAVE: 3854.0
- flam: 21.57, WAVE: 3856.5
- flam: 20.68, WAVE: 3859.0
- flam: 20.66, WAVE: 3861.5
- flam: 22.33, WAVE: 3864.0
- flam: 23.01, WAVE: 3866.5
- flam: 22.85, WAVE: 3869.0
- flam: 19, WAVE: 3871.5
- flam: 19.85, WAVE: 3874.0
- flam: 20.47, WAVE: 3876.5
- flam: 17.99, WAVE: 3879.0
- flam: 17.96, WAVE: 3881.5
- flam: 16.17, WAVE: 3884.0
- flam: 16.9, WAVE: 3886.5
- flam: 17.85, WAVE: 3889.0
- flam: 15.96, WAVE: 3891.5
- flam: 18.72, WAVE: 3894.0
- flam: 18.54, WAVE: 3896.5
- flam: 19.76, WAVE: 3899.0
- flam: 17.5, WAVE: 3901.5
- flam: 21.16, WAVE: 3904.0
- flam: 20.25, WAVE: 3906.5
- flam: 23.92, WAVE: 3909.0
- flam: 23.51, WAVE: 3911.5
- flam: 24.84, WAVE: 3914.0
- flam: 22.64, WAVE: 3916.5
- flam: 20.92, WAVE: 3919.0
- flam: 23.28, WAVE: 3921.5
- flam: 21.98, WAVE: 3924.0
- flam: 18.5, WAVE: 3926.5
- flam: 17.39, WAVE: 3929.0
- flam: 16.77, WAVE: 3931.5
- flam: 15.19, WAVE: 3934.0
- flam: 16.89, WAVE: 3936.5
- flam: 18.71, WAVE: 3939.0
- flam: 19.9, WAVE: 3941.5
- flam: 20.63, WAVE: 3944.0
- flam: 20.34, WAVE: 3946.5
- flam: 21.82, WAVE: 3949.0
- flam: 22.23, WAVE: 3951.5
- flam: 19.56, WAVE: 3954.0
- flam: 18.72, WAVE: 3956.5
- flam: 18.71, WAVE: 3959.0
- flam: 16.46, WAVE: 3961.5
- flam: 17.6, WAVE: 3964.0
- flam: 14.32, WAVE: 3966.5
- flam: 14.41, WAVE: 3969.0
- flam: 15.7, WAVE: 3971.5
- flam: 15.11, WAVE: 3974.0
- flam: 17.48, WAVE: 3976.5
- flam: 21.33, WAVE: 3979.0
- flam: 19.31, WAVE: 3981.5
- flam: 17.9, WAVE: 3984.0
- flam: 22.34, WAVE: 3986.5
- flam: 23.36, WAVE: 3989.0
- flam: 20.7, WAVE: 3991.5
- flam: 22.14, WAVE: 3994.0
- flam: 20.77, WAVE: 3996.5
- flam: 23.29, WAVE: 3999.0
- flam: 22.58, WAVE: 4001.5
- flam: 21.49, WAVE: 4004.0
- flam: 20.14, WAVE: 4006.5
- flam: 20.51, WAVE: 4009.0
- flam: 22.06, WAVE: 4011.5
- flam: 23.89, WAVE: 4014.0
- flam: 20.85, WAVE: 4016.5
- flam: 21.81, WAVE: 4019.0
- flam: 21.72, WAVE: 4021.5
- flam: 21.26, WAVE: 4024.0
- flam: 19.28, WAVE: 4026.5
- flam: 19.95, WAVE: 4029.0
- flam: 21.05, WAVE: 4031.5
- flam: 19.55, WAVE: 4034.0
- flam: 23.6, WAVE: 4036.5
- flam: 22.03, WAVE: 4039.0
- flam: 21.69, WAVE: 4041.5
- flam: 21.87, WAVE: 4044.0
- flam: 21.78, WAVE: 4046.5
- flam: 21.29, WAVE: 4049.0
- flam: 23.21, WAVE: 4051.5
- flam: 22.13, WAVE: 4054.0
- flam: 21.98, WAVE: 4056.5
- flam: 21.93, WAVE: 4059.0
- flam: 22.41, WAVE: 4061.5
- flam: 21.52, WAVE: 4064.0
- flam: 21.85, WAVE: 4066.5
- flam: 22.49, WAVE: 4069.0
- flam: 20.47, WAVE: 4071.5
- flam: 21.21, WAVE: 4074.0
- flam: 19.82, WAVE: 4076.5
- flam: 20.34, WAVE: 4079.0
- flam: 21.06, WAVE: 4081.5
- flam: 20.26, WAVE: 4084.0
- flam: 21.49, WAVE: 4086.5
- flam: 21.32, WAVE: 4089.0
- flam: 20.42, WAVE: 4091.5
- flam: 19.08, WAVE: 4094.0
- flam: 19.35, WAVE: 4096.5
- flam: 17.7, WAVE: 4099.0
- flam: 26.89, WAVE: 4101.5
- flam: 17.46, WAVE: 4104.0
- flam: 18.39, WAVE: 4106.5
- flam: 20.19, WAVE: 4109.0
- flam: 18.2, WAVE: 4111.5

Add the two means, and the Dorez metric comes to 2.67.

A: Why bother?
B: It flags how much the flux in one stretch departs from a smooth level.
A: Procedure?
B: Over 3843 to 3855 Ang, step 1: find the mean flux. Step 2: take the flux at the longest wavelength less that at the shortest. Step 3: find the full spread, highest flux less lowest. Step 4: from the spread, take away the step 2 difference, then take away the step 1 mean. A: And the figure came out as -18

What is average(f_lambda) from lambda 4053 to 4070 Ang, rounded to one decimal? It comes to 22.0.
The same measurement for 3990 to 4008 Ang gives 21.6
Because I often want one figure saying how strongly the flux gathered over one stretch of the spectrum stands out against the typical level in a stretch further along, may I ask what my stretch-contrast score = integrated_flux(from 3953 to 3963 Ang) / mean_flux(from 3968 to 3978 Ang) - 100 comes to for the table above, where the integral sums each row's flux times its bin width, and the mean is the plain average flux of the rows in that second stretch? -88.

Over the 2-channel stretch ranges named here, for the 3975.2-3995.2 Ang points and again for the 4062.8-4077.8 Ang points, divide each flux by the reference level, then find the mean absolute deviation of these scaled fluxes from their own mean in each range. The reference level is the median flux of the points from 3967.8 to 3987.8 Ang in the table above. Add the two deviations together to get 0.14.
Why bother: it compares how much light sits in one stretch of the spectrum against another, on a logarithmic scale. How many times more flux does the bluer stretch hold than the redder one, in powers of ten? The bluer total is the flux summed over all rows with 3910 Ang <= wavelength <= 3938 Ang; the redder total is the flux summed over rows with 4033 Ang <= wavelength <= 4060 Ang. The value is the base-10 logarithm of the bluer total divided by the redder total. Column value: -0.04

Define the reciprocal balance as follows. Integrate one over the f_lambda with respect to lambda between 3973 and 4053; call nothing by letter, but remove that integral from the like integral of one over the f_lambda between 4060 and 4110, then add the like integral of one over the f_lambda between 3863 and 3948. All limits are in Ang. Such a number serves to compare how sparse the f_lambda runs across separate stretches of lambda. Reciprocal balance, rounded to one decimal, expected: 3.0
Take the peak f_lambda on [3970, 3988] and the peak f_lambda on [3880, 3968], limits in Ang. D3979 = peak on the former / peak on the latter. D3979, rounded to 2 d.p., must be 0.90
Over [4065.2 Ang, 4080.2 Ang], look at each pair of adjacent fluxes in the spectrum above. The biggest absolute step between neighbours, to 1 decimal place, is 2.0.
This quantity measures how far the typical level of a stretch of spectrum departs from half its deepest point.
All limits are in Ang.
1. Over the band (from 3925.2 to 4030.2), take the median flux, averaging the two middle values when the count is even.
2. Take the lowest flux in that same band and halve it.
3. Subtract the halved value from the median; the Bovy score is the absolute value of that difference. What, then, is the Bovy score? 12.9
